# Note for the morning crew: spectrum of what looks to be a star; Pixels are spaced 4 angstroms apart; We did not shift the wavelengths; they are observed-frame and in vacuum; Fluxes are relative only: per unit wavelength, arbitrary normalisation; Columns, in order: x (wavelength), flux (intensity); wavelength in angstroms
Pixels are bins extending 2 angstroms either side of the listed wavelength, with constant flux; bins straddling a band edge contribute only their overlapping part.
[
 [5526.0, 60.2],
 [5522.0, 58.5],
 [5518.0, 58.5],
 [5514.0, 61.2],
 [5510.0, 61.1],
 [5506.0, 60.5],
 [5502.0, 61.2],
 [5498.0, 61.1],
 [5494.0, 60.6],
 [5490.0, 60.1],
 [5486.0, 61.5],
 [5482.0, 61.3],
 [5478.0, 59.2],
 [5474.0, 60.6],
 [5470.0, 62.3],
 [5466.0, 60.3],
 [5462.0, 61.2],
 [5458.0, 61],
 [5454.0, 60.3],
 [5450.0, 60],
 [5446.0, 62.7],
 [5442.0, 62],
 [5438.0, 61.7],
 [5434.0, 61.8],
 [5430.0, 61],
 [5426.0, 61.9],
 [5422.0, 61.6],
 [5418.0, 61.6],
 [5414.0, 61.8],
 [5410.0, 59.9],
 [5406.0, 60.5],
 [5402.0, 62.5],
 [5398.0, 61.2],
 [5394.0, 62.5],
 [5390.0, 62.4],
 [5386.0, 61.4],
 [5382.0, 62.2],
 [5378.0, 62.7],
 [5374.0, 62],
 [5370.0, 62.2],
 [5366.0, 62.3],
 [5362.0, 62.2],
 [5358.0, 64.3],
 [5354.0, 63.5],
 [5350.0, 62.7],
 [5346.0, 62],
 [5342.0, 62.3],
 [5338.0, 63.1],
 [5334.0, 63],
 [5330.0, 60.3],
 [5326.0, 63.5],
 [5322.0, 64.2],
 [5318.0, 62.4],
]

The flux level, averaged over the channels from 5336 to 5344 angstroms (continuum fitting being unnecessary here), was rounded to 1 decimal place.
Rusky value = 62.7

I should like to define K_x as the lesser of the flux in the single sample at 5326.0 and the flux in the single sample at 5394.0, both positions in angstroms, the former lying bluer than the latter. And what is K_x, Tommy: 62.5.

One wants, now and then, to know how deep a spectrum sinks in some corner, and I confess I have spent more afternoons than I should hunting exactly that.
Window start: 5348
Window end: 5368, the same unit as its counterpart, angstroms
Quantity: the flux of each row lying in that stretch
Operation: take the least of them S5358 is 62.2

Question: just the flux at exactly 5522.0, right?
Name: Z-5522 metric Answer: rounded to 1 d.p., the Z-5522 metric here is 58.5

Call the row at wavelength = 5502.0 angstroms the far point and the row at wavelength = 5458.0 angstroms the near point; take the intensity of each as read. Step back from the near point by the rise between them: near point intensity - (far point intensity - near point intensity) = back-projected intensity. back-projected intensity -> 60.8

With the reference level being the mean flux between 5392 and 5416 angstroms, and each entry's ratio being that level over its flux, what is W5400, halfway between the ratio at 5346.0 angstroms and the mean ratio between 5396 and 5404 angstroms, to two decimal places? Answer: 0.99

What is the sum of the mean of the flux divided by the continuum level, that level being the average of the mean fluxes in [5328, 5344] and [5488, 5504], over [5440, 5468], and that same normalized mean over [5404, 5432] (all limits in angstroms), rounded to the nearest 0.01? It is 1.99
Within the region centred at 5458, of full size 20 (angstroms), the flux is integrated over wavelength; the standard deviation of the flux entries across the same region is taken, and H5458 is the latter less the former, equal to -1211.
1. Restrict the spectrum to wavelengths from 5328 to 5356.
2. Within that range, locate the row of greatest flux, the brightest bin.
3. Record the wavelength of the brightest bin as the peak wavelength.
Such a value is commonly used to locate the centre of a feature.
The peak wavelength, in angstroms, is 5354.0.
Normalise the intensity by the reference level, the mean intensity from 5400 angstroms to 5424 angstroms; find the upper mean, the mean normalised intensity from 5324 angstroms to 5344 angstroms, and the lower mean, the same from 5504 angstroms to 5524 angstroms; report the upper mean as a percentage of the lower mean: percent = 104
